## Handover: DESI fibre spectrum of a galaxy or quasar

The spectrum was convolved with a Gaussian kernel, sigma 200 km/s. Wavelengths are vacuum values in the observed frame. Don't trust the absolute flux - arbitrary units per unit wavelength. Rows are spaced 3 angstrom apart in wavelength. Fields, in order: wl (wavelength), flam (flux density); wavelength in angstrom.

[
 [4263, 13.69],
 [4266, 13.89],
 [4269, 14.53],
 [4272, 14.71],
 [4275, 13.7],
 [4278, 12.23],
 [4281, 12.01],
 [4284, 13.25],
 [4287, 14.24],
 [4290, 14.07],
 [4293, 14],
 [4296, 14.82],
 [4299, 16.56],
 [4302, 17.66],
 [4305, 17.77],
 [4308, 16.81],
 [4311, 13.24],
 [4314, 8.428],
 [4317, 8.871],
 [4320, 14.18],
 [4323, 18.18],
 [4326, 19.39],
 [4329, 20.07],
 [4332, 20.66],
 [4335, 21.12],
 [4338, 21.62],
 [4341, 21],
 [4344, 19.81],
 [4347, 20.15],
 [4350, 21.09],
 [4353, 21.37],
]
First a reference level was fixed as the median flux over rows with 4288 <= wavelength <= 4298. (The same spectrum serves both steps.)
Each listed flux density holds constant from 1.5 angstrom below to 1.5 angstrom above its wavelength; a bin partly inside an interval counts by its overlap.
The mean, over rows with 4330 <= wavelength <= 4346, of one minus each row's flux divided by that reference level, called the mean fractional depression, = -0.48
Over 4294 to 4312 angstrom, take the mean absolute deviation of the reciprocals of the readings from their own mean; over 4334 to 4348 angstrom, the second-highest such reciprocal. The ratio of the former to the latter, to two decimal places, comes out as 0.12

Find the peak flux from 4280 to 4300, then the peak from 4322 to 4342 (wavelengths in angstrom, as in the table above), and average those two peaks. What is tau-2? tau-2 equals 19.1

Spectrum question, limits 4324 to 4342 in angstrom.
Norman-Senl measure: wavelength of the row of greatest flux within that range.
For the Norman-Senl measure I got 4338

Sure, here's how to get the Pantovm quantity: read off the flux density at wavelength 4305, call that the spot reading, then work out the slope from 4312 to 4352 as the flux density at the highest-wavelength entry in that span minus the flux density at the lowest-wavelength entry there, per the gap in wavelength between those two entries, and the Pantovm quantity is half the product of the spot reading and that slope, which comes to 3.1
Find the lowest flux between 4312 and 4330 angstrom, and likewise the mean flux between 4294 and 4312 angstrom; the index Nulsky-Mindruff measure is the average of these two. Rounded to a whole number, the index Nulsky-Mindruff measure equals 12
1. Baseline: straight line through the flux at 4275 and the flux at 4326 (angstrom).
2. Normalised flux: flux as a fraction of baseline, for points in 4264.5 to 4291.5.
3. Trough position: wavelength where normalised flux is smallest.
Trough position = 4281 angstrom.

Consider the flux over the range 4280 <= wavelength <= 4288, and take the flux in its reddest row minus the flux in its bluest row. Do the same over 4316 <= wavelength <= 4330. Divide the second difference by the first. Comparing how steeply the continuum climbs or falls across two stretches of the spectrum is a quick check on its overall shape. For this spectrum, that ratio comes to 5.0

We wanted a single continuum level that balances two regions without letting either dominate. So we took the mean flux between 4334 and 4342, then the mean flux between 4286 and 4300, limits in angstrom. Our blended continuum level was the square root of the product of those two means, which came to 17.7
